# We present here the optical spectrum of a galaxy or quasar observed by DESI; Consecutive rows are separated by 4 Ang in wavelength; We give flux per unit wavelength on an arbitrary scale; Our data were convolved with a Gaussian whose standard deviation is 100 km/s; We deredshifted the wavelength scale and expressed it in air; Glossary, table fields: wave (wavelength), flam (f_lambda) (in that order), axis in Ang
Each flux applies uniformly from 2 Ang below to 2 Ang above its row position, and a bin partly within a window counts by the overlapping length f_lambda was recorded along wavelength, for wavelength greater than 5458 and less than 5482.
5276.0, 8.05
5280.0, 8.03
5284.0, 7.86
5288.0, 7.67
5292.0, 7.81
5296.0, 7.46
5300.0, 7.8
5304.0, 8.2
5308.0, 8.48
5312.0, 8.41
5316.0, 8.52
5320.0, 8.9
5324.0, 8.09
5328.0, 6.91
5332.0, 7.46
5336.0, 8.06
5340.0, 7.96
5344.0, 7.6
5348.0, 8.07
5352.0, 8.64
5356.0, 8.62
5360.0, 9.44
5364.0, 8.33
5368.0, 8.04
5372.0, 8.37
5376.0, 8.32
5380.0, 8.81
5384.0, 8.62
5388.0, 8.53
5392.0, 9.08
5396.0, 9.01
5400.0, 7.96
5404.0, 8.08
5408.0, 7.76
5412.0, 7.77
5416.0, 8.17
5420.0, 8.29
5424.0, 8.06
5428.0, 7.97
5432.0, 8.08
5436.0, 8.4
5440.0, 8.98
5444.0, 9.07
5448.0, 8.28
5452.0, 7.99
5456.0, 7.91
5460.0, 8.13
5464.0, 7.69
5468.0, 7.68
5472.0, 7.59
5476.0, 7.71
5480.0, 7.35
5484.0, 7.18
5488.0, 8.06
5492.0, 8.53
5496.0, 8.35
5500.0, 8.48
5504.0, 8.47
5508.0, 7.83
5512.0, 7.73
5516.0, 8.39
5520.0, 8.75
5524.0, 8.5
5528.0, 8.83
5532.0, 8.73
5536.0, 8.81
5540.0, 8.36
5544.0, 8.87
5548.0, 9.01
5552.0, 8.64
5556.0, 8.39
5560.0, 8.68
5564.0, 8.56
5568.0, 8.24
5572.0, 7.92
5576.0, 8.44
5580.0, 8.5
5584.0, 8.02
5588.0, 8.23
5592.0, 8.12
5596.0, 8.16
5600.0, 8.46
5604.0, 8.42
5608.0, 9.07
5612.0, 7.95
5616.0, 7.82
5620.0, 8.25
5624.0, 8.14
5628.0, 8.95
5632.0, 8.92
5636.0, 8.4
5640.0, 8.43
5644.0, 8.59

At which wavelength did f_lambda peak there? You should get 5460.0 Ang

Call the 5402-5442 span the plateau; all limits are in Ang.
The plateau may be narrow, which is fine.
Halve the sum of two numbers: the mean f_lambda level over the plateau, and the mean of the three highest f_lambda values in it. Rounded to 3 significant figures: 8.36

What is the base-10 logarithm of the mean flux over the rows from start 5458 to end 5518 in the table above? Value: 0.900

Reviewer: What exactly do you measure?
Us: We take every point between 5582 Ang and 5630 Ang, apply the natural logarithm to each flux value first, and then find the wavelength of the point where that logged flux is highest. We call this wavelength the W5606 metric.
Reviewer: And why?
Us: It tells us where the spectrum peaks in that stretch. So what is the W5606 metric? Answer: 5608.0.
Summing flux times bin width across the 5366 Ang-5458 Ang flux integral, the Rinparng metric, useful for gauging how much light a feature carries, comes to 766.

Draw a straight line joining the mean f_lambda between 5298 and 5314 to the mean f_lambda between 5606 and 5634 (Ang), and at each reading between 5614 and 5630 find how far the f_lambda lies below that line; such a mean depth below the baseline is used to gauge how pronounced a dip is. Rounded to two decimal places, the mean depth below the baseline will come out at 0.15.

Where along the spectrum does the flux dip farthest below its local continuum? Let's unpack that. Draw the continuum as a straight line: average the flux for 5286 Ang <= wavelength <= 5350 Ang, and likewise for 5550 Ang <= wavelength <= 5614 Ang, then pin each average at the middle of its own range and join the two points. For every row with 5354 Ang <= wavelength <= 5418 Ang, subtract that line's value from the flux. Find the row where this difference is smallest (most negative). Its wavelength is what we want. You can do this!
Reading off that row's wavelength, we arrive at 5408.0 Ang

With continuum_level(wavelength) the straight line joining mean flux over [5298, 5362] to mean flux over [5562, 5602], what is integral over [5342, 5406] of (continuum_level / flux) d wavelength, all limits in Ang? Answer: 62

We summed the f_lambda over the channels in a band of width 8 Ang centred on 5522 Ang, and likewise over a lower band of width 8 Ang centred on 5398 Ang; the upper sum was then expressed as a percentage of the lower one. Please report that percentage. 102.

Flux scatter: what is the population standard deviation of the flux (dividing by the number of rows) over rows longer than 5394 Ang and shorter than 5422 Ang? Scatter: 0.396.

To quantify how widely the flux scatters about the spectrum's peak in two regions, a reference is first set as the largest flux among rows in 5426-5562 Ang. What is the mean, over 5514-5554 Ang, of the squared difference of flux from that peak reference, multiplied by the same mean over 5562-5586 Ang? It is 0.1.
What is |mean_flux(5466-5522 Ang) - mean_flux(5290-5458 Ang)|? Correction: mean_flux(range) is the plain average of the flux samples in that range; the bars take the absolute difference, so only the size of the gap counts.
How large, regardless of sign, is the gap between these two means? 0.24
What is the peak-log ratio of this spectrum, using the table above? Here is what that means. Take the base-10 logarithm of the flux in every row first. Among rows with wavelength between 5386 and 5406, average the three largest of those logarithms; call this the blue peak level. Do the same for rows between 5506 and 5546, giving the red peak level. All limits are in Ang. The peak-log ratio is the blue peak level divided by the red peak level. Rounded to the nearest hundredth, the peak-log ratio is 1.00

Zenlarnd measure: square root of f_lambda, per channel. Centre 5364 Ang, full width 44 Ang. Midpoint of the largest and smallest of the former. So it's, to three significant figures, 2.91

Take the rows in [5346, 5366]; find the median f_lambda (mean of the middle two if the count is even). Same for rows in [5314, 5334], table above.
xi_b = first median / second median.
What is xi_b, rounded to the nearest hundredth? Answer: 1.07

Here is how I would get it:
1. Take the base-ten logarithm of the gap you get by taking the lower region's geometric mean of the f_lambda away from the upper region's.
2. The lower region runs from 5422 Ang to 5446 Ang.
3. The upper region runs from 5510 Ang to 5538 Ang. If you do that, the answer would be -1.0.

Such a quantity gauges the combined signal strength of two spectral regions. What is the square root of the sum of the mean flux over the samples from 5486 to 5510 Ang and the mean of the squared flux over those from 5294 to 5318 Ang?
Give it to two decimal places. 8.65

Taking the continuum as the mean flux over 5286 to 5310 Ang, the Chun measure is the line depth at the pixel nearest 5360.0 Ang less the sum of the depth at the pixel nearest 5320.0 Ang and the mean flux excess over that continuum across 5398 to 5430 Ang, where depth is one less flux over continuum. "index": -0.17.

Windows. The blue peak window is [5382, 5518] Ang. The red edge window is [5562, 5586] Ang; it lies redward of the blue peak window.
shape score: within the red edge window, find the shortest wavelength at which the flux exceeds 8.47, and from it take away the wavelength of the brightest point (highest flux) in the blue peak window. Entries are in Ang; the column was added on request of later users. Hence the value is 172 Ang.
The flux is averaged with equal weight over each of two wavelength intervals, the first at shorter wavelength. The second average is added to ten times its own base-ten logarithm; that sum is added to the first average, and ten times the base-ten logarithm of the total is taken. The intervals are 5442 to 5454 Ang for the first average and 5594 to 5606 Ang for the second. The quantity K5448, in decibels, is 14.2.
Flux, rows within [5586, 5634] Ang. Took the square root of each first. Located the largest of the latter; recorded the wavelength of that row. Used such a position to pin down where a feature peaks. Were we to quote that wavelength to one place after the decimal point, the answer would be 5608.0 Ang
